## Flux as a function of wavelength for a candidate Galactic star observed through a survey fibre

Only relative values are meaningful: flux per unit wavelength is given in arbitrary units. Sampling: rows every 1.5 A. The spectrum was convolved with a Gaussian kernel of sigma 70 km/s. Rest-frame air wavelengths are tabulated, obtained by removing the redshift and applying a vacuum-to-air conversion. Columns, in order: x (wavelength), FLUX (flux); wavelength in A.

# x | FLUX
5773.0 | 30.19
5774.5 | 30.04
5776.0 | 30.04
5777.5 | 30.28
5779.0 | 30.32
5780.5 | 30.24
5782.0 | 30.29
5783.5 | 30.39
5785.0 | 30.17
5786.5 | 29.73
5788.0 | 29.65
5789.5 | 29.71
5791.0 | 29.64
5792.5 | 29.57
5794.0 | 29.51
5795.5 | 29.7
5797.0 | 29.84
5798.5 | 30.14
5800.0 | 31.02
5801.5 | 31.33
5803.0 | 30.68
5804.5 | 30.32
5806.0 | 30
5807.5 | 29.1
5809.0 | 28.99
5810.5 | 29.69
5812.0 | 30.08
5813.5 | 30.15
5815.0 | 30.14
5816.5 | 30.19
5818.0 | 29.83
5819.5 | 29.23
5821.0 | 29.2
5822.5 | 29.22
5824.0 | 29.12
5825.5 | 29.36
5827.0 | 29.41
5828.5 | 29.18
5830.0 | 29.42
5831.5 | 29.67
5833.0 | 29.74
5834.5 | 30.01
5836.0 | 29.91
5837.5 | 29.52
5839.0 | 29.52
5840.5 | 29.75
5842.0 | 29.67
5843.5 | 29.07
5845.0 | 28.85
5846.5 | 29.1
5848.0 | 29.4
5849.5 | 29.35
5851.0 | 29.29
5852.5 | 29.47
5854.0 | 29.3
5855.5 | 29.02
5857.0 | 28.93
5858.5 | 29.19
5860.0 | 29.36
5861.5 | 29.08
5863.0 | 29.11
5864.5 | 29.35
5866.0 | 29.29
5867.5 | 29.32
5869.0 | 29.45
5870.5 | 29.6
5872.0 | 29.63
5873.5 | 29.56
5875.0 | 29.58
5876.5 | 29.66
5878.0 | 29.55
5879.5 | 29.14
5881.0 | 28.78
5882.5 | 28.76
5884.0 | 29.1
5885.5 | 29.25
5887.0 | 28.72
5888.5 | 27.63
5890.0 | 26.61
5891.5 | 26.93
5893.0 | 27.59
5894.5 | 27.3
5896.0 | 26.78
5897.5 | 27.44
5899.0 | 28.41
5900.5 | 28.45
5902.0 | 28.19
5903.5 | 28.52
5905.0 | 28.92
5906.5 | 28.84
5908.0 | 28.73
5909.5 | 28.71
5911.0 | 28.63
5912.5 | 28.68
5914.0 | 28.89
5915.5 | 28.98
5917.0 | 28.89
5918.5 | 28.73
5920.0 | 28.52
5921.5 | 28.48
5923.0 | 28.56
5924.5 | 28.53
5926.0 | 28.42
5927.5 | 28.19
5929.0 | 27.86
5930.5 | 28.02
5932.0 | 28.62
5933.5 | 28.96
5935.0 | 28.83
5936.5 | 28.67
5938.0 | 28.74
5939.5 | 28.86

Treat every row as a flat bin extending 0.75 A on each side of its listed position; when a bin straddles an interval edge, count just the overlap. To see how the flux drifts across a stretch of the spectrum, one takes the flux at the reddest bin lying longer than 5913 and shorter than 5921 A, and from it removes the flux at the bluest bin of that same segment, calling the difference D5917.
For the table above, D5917 -0.37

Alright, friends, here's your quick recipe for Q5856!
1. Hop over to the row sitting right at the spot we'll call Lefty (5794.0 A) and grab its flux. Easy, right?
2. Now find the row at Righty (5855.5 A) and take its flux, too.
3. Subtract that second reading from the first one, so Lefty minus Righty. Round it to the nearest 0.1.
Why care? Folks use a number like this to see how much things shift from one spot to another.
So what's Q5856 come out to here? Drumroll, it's 0.5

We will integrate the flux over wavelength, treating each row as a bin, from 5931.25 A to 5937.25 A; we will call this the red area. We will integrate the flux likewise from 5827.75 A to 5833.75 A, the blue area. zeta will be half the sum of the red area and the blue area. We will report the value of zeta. 175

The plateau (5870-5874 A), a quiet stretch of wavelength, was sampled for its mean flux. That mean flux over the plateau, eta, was 29.6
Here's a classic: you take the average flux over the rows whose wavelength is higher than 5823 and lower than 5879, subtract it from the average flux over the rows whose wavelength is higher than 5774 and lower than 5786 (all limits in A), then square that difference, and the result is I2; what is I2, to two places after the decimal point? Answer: 0.67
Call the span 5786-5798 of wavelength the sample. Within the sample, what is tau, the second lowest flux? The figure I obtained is 29.57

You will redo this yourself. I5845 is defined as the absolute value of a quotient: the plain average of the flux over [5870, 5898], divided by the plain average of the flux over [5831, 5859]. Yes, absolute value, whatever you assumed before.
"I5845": 0.969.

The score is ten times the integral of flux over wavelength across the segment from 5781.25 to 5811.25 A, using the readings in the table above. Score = 8992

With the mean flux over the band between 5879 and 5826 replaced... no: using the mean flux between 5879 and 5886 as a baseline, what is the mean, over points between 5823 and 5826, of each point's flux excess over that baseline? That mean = 0.2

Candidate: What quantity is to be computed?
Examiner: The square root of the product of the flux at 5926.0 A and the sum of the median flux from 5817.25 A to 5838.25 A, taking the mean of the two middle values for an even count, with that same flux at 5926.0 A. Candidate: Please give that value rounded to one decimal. 40.5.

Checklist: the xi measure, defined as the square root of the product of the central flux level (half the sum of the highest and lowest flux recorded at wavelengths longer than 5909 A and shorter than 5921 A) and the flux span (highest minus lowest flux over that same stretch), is 3.6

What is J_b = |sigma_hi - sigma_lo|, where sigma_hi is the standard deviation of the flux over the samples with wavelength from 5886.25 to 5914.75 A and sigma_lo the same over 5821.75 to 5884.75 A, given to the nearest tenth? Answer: 0.5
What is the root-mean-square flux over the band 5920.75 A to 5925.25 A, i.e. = 28.5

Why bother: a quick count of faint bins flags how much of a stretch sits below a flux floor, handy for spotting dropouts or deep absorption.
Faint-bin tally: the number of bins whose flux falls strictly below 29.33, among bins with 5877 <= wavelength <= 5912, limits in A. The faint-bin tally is 22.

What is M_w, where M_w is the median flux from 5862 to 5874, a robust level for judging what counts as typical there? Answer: 29.4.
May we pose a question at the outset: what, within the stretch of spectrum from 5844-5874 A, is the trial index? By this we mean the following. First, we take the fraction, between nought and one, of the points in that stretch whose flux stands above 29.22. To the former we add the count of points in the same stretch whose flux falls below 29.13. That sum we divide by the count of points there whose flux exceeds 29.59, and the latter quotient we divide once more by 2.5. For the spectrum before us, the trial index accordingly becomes 1.3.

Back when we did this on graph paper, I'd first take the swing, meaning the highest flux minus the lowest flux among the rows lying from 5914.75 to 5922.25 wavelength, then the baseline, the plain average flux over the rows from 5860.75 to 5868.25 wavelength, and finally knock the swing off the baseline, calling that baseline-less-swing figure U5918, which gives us 28.7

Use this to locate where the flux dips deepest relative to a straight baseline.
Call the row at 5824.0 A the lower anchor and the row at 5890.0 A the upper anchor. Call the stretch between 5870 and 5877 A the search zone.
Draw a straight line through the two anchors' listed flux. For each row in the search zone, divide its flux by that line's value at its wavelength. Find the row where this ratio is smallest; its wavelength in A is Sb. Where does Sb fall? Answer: 5870.5 A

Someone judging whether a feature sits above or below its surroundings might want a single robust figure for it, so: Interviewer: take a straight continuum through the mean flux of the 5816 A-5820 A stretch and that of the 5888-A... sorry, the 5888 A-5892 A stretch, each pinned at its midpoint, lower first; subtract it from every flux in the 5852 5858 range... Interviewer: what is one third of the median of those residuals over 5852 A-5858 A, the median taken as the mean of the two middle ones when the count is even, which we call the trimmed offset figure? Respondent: 0.3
